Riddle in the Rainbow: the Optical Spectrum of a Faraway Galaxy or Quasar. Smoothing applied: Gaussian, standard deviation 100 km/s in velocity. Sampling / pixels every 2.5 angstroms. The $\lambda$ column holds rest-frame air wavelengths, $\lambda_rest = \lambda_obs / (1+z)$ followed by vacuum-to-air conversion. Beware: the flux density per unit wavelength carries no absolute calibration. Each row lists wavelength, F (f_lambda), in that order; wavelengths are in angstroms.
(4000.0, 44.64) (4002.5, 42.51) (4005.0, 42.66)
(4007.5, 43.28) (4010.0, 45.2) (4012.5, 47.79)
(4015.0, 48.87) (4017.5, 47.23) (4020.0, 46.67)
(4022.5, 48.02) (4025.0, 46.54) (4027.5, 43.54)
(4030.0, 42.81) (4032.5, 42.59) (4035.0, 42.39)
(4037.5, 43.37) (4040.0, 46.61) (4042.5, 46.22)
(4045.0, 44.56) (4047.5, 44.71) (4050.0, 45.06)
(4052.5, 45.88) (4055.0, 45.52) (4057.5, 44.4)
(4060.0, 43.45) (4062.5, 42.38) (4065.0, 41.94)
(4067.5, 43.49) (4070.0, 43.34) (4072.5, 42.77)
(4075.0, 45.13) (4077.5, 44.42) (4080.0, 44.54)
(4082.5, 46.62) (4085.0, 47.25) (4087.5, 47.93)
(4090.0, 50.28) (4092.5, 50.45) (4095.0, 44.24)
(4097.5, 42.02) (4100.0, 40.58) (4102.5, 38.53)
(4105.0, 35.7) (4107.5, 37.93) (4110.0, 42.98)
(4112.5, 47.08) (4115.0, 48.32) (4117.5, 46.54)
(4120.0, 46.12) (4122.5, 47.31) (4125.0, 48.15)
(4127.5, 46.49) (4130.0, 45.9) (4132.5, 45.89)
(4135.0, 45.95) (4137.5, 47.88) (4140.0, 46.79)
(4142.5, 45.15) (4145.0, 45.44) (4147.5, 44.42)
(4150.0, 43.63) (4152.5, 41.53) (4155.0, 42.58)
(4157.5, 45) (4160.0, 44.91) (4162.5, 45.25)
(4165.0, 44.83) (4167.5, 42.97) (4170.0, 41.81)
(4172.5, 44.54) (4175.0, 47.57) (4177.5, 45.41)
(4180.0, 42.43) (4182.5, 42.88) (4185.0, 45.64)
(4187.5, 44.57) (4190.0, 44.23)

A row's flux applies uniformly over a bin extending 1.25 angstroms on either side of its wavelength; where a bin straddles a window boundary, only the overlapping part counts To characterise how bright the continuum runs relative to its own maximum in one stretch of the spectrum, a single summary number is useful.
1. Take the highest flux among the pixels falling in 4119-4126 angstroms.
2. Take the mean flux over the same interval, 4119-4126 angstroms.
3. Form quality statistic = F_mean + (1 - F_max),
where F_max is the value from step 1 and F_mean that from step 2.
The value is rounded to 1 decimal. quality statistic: 0.0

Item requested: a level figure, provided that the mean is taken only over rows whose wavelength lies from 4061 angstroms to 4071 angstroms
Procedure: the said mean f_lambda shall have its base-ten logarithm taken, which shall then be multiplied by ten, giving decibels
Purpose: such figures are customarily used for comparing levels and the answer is 16.3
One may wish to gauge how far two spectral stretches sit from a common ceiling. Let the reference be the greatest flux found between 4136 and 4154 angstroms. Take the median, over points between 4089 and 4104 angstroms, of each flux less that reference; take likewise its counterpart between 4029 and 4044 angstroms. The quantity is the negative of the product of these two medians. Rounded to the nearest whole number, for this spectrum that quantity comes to -23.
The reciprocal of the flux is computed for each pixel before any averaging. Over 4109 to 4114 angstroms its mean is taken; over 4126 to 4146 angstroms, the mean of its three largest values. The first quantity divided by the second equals 1.01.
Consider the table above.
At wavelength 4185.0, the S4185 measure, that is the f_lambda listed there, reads 45.64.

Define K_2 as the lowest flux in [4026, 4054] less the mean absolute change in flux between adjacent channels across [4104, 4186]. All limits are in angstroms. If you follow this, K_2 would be 40.8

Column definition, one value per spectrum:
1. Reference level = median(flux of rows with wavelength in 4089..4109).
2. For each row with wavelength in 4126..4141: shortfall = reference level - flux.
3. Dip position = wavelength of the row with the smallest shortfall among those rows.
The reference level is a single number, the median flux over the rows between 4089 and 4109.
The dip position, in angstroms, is 4137.5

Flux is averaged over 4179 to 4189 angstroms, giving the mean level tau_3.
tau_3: 43.9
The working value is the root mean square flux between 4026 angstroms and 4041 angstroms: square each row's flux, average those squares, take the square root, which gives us 43.6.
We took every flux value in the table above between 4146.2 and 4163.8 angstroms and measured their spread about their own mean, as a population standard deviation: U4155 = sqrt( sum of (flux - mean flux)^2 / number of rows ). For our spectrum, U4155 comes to 1.3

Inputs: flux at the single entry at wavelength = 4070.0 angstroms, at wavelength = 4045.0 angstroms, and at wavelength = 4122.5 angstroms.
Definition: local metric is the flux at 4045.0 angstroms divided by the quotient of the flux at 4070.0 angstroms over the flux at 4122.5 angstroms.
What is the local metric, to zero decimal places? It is 49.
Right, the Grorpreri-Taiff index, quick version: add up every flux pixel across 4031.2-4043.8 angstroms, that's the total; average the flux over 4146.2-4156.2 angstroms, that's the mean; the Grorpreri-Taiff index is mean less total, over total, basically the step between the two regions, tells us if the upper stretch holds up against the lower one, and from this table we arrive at -0.81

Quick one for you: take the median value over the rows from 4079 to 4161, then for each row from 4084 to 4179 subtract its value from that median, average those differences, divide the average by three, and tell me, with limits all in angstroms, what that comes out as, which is 0.34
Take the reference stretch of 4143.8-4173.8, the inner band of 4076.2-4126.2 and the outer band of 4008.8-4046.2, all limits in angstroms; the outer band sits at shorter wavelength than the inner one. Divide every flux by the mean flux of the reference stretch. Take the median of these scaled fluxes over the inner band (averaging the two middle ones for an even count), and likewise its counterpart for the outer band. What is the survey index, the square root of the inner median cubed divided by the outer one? 1.06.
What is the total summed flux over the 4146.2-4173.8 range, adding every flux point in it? 481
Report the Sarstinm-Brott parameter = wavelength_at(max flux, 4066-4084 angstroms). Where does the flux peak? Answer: 4082.5 angstroms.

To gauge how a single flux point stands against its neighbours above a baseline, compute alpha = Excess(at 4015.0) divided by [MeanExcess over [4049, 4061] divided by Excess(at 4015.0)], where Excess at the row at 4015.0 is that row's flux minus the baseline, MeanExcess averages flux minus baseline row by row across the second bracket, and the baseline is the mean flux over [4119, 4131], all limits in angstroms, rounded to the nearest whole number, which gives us -2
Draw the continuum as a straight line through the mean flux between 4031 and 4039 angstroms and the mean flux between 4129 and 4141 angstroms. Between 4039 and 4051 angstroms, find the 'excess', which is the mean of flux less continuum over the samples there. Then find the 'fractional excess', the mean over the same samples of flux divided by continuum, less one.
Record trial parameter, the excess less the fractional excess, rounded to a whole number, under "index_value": 2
